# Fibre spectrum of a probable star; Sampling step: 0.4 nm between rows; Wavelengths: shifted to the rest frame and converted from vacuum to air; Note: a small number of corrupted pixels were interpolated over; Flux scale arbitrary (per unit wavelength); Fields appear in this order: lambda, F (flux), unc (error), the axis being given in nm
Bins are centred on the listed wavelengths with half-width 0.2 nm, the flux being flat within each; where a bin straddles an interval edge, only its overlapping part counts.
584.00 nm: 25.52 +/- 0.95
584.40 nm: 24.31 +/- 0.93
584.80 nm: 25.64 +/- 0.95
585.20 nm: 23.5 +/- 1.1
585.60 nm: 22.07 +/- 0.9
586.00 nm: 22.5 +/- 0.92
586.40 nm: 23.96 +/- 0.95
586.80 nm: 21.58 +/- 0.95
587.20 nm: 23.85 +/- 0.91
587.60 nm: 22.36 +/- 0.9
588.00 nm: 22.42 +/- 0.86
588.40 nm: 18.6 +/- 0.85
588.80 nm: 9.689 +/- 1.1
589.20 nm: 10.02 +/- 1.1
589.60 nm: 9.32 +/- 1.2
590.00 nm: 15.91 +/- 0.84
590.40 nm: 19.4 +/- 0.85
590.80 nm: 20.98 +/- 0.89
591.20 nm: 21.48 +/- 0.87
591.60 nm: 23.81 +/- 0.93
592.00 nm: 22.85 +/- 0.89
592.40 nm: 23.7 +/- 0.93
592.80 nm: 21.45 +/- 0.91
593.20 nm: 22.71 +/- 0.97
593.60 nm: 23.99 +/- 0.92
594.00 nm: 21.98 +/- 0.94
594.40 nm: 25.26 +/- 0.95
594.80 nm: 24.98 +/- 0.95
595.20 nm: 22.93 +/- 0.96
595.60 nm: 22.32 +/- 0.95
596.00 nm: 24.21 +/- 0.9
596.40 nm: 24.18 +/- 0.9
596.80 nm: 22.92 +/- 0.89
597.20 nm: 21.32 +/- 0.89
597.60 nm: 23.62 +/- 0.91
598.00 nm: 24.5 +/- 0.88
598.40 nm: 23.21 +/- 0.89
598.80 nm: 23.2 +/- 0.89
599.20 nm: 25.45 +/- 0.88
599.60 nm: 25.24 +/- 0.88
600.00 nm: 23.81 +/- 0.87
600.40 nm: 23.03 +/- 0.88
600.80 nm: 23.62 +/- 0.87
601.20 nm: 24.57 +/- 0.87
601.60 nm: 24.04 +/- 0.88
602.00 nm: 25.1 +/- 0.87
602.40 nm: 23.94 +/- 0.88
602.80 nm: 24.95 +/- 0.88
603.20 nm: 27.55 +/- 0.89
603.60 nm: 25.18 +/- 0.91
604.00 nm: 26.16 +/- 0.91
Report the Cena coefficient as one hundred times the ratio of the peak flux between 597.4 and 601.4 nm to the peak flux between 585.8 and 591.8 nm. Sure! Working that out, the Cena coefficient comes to 106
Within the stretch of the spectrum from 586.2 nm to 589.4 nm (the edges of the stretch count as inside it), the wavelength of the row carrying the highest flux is 586.40 nm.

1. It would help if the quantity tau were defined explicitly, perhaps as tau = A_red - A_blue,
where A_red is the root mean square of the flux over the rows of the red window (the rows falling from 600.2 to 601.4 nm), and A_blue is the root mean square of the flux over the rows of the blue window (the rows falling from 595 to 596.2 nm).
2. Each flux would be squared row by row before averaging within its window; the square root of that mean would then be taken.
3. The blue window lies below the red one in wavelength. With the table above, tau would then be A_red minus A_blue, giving 1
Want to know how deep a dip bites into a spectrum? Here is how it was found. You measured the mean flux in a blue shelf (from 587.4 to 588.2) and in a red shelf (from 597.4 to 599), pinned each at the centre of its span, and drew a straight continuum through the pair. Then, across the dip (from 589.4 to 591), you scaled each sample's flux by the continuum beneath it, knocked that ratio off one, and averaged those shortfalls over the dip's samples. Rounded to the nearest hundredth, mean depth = 0.28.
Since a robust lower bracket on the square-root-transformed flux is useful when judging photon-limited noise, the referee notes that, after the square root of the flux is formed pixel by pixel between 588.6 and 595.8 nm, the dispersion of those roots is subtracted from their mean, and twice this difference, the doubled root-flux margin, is 7.6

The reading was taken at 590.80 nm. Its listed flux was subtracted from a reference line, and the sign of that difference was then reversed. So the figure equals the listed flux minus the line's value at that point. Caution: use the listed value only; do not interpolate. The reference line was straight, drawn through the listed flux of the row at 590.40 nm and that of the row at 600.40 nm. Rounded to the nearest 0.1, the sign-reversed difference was 1.4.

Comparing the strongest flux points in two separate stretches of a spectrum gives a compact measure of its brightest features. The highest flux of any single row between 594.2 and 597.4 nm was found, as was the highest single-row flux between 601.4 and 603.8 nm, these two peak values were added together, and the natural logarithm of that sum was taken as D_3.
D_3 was 3.97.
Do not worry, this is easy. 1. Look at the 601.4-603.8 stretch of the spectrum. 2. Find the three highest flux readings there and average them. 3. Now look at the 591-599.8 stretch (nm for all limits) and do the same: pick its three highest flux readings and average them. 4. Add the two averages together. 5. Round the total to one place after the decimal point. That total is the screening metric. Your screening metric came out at 51.3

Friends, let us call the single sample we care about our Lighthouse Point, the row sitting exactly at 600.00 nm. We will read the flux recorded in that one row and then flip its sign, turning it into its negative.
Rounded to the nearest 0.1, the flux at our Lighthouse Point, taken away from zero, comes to -23.8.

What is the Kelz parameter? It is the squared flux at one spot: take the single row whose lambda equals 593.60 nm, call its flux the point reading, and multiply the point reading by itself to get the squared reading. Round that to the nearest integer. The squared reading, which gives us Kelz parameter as 576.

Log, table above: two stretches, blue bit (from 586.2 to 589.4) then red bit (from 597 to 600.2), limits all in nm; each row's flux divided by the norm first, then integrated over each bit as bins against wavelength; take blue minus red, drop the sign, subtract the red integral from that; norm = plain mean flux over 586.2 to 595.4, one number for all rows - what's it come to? -3.0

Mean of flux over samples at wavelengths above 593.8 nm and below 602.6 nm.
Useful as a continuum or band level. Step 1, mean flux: 23.8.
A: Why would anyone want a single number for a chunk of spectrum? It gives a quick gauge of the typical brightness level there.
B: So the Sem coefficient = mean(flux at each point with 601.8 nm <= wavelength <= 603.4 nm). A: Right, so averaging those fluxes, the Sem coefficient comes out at 25.4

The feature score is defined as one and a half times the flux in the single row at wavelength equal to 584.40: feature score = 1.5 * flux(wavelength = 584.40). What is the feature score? 36.5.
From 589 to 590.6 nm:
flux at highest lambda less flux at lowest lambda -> 9.4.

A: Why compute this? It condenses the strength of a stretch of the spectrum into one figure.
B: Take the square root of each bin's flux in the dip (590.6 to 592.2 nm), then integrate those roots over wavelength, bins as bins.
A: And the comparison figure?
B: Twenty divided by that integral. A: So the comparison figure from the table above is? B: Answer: 2.65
